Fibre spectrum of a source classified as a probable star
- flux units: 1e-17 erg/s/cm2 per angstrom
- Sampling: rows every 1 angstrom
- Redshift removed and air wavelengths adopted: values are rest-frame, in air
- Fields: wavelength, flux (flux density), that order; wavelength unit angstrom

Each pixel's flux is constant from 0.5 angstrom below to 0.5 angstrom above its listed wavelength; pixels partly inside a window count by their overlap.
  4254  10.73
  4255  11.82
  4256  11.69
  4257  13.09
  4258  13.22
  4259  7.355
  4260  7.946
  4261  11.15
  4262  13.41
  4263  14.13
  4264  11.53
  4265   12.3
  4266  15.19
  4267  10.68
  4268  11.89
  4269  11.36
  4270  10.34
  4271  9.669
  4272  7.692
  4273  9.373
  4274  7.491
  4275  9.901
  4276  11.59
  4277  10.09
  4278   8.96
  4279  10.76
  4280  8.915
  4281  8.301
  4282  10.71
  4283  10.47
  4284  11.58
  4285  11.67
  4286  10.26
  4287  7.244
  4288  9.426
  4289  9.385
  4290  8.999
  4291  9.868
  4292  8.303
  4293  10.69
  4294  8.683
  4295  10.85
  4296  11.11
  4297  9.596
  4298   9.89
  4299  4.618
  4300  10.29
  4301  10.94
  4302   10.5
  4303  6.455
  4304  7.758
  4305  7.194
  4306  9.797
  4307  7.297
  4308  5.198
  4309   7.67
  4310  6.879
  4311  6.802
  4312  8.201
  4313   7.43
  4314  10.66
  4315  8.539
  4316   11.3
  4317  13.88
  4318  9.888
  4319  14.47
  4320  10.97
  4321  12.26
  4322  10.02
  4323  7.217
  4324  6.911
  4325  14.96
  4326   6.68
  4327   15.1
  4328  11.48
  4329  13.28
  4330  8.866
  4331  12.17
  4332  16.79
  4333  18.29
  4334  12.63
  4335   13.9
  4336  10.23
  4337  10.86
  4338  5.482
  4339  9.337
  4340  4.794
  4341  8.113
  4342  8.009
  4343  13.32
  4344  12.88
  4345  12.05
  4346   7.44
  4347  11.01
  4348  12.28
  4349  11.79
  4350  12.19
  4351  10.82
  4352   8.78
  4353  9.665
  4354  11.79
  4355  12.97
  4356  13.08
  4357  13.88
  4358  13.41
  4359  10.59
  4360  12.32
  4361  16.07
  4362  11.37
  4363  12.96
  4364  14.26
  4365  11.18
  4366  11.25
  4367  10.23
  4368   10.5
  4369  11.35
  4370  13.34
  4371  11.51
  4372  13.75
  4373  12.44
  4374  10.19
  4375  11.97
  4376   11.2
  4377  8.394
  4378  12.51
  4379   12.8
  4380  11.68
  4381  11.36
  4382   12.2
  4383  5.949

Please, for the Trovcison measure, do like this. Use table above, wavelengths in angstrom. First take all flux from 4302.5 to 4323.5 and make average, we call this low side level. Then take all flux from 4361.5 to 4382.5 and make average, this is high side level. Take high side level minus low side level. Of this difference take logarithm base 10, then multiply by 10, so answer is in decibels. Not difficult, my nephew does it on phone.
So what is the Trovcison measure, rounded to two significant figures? 4.3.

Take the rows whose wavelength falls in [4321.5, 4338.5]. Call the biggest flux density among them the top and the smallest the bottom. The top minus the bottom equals 12.8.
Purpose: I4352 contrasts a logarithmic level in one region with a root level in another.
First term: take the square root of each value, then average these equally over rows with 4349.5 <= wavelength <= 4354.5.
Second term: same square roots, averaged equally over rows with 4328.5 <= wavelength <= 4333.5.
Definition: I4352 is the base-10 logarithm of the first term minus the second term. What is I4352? -3.2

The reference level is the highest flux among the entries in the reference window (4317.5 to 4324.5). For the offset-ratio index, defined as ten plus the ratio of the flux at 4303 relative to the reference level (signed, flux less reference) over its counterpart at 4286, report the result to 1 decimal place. 11.9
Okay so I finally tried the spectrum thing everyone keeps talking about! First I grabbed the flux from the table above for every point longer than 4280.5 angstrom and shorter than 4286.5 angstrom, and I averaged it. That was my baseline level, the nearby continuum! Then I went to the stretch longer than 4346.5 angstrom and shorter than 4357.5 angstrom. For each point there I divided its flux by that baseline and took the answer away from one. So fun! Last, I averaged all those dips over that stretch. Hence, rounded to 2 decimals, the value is -0.11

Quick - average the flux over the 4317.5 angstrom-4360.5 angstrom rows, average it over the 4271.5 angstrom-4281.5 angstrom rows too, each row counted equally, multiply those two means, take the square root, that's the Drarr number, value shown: 10.2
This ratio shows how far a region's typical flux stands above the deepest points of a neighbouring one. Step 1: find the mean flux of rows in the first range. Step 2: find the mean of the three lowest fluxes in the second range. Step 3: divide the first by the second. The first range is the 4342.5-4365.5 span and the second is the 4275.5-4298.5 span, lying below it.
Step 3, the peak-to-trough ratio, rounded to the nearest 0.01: 1.51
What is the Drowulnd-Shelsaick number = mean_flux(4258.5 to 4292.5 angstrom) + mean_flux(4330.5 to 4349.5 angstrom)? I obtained 21.4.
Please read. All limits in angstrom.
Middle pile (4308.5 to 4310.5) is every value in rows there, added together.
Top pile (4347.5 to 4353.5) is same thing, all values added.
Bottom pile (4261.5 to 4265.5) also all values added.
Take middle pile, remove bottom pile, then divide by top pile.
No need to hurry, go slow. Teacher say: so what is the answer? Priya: -0.6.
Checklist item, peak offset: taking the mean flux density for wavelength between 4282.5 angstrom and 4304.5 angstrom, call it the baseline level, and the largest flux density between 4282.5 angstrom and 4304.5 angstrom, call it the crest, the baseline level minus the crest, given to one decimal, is -2.2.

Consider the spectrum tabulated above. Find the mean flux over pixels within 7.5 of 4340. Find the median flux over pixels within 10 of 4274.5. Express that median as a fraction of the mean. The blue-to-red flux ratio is 0.99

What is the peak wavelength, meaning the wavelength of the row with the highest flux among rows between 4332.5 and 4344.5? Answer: 4333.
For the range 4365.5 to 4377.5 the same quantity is 4372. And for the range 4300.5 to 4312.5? 4301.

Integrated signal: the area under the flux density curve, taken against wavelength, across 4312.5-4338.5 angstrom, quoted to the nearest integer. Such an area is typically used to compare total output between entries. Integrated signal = 294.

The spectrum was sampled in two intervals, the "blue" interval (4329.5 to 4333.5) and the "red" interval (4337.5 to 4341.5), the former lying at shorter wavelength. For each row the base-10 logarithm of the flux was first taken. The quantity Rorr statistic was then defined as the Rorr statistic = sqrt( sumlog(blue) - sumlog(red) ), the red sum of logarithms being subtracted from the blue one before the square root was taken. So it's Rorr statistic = 1.1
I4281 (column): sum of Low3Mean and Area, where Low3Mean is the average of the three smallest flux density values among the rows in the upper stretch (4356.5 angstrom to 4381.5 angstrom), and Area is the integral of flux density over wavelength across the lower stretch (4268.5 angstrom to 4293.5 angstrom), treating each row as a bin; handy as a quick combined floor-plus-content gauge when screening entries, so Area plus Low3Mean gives 253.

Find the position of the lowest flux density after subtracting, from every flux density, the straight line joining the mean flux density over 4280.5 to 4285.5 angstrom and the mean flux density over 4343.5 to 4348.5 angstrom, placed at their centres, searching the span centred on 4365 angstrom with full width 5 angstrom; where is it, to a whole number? 4367 angstrom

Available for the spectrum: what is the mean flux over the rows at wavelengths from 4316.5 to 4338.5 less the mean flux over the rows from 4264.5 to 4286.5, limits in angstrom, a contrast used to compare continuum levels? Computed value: 1.23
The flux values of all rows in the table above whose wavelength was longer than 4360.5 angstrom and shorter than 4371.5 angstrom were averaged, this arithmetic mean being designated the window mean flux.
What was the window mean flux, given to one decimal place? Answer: 12.2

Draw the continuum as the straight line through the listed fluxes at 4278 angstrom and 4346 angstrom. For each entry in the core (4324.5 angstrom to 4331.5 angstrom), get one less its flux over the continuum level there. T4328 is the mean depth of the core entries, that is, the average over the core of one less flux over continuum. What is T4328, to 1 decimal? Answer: -0.5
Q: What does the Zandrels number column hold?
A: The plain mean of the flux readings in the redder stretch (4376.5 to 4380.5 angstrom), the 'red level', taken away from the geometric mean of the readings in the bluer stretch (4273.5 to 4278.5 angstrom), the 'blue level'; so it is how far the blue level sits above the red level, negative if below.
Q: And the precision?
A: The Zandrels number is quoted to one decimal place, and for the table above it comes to -1.8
